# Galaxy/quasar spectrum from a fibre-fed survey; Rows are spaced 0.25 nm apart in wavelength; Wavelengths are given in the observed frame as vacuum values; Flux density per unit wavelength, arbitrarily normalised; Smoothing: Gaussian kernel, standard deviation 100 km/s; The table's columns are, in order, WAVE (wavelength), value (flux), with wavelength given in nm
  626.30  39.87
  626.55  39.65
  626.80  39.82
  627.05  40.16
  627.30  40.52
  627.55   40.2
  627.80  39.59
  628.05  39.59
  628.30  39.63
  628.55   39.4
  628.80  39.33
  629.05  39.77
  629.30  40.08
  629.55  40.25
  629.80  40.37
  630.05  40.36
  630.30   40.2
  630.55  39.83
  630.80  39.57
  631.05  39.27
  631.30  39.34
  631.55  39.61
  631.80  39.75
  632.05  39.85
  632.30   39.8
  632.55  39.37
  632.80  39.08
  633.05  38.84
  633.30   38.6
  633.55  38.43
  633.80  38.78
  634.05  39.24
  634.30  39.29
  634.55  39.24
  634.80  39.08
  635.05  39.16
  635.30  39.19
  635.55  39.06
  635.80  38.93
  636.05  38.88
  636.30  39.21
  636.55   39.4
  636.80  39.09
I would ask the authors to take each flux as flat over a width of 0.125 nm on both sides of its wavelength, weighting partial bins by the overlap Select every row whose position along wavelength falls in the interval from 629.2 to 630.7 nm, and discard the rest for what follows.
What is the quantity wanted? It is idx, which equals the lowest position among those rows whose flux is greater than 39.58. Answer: 629.30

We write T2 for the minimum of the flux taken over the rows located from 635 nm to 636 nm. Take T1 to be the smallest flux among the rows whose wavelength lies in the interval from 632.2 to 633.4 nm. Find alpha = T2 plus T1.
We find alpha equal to 77.5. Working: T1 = 38.6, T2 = 38.93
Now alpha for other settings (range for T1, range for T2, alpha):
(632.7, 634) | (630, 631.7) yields 77.7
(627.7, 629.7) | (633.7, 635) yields 78.1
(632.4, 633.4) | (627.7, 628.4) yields 78.2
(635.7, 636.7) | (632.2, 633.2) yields 77.7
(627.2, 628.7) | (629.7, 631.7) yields 78.7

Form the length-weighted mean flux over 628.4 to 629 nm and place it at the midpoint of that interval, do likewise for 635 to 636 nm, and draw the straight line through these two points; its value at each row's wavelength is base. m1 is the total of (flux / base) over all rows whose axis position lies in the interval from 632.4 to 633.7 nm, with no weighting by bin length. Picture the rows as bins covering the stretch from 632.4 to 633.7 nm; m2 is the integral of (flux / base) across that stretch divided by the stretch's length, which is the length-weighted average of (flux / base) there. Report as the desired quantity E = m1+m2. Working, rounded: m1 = 4.96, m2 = 0.99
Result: 5.95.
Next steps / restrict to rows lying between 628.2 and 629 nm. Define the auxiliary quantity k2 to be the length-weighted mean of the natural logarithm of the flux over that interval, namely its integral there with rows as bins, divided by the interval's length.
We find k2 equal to 3.68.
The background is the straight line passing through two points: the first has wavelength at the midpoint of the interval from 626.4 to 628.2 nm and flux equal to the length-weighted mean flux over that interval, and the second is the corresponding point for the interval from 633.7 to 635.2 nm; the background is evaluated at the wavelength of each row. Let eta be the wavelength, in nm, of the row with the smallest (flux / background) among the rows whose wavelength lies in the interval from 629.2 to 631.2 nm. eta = 631.05 nm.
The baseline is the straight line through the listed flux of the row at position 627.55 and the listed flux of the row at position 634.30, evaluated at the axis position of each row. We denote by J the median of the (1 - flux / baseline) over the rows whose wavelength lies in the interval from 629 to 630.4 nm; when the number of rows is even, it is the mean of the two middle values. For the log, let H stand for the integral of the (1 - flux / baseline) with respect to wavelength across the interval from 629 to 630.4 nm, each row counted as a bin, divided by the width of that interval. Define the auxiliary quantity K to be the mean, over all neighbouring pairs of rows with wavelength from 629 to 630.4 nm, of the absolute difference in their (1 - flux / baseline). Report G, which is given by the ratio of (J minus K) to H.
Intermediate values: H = -0.007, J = -0.009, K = 0.0043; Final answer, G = 1.83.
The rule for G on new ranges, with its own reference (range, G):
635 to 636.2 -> -0.09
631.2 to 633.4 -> -0.29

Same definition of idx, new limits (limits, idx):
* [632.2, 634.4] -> 632.30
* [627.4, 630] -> 627.55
